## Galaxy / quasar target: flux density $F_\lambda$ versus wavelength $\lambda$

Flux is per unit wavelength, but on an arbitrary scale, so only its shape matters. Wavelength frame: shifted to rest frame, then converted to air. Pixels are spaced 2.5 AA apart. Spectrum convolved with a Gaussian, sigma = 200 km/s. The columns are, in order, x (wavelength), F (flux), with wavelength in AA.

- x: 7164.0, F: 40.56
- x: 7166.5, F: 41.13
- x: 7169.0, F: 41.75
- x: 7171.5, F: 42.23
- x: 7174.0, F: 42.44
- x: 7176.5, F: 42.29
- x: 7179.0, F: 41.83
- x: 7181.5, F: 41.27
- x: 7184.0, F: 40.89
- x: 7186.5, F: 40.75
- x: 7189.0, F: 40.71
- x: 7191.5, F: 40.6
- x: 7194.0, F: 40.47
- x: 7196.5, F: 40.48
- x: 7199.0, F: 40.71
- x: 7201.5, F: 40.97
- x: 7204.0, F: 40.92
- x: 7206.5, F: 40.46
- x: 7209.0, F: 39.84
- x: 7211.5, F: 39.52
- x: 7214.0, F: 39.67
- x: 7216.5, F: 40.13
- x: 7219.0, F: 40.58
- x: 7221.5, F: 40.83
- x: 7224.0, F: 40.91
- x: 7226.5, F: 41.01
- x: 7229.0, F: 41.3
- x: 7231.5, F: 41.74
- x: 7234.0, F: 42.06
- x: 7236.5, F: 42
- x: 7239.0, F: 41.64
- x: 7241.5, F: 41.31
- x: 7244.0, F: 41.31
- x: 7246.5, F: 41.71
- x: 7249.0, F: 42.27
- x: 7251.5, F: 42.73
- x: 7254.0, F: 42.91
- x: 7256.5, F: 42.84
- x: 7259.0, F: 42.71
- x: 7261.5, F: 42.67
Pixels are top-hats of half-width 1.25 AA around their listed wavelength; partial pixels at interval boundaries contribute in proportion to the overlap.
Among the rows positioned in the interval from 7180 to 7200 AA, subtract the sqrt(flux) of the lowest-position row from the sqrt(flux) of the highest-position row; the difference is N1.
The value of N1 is -0.04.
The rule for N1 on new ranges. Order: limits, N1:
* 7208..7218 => 0.02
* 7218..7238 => 0.11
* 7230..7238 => 0.02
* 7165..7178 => 0.09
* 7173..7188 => -0.13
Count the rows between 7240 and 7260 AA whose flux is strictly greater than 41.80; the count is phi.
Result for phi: 5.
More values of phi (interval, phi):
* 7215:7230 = 0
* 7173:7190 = 3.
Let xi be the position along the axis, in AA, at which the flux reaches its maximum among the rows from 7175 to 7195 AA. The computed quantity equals 7176.5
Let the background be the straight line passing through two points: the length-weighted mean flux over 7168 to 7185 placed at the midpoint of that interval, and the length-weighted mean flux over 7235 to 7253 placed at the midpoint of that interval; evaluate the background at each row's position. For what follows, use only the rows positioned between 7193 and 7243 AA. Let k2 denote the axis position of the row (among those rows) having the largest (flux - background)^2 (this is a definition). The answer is 7211.5 AA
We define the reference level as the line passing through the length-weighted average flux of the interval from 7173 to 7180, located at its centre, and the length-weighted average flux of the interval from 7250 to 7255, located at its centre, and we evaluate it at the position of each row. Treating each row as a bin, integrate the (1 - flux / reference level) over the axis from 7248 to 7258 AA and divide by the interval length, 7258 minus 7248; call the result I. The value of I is 0.00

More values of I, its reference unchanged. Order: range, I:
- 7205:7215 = 0.06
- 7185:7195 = 0.04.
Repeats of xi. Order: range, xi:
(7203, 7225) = 7204.0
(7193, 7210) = 7201.5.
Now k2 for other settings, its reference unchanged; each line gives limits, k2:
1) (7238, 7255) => 7254.0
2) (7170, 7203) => 7194.0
